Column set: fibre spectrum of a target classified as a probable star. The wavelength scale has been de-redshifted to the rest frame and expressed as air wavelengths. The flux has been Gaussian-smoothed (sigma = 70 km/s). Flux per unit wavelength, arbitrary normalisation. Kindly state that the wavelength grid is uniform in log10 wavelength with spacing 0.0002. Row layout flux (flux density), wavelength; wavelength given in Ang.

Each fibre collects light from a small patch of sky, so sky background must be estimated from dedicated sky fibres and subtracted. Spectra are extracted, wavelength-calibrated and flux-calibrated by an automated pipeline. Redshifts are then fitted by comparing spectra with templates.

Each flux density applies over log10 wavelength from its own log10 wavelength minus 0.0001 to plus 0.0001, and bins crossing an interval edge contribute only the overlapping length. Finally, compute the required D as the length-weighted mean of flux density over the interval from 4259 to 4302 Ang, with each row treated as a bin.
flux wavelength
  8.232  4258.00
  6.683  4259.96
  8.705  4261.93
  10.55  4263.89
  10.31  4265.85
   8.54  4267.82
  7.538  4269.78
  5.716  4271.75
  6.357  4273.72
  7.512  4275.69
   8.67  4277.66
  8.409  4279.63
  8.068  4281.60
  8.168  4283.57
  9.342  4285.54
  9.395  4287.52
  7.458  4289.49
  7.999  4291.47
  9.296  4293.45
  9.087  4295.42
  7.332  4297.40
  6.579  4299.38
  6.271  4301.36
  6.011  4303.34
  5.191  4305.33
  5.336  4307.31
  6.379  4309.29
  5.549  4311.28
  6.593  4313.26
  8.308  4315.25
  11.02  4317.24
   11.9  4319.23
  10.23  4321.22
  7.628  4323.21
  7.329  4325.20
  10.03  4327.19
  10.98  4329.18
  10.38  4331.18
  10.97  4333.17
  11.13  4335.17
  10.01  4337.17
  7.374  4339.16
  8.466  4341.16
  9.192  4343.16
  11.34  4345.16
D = 8.1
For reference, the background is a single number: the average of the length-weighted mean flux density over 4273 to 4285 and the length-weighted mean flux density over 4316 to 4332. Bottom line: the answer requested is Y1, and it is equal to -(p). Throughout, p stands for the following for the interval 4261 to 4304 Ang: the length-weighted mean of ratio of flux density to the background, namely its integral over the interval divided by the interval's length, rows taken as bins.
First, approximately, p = 0.904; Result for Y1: -0.904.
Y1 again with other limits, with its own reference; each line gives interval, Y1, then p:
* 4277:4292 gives -0.946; 0.946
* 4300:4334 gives -0.920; 0.920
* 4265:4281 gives -0.880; 0.880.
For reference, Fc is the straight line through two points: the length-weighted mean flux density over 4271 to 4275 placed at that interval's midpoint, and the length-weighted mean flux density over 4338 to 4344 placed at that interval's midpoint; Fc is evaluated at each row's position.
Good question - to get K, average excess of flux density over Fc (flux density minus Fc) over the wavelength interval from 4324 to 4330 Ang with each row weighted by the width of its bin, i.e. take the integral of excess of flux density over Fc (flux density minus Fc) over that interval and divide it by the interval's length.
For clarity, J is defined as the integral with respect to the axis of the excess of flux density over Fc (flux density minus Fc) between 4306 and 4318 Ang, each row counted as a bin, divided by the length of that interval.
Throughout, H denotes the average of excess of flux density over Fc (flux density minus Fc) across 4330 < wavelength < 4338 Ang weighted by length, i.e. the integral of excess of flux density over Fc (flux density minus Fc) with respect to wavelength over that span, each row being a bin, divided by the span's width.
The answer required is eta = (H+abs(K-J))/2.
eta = 2.1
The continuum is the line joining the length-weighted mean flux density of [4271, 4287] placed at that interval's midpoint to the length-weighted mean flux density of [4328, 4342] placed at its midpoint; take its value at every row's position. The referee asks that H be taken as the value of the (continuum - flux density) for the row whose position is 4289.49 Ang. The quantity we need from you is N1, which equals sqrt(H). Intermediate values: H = 0.8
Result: 0.9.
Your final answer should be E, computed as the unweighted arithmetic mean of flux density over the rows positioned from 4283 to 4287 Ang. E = 8.8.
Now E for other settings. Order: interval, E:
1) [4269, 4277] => 6.8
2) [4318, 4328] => 9.4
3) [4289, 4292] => 7.7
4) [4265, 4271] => 8.8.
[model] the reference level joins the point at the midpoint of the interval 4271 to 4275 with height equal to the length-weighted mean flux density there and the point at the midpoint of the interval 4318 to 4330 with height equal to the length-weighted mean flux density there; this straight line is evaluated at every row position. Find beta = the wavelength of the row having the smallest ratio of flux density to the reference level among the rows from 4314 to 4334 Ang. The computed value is 4325.20 Ang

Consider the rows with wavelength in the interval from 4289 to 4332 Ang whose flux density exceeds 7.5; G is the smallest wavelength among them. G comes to 4291.47 Ang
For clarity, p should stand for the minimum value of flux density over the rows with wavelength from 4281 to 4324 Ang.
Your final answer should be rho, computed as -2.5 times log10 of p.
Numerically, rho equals -1.8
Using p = 5.191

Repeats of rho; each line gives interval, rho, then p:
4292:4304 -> -1.9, 6.011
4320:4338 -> -2.2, 7.329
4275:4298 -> -2.2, 7.332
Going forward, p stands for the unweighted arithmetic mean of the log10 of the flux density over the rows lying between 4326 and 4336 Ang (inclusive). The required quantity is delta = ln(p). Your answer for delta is 0.029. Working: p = 1.03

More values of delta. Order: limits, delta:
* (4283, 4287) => -0.061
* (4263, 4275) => -0.104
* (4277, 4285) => -0.083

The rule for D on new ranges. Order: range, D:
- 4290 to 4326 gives 7.7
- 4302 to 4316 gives 6.2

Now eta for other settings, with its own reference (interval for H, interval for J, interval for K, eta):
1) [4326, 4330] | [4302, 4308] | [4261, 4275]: 3.1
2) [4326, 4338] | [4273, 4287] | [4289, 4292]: 1.6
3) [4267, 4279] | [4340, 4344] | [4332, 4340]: 1.3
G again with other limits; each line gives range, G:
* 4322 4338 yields 4323.21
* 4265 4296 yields 4265.85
